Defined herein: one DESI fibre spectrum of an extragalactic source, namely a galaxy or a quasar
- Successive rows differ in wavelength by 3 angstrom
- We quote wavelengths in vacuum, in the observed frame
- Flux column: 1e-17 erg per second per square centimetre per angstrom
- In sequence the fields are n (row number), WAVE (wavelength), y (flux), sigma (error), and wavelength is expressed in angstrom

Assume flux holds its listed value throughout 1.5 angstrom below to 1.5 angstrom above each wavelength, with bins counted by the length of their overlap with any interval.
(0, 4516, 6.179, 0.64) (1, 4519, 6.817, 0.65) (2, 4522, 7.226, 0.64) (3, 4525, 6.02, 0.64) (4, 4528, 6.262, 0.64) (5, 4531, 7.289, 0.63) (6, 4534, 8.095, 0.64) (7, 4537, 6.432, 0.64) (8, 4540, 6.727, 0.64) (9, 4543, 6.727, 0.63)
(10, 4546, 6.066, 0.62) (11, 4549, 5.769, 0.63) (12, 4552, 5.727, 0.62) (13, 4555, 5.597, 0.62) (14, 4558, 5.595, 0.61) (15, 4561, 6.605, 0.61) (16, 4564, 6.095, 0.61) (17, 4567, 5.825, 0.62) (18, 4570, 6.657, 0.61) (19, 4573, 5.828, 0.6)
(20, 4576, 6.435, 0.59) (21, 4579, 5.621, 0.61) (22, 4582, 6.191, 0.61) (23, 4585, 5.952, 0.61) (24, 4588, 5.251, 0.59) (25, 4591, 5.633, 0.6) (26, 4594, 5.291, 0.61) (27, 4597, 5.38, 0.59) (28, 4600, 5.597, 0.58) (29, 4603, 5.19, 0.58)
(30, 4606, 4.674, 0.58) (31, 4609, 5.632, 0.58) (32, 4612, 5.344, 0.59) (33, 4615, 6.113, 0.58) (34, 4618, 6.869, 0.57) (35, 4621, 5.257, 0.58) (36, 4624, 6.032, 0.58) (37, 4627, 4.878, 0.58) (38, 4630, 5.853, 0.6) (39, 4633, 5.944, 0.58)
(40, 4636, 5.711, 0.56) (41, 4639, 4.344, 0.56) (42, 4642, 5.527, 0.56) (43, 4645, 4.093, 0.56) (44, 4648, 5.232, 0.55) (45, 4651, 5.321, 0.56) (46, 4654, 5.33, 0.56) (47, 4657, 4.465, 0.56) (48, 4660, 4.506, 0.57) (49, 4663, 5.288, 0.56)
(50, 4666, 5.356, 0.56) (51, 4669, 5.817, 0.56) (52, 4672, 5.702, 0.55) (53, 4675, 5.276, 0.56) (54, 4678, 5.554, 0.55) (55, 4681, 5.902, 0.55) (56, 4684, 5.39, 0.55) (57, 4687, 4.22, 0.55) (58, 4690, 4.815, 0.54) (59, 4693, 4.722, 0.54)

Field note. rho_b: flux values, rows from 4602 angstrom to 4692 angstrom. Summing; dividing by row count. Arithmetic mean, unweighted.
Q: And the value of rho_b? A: 5.3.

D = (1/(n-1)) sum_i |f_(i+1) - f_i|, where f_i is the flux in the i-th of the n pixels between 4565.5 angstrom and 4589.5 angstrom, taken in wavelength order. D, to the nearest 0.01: 0.66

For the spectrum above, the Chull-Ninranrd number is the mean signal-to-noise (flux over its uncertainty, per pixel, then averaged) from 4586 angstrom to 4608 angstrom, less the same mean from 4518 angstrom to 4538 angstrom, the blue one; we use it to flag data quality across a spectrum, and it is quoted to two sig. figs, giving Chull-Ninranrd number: -1.8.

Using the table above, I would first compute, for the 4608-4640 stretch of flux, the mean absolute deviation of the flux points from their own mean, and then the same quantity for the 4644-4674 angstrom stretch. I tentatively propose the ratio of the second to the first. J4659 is 0.92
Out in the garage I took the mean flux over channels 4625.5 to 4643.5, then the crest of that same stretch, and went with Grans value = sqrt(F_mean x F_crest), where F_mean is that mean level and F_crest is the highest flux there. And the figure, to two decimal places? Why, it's 5.65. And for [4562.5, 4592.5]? 6.29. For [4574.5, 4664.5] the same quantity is 6.11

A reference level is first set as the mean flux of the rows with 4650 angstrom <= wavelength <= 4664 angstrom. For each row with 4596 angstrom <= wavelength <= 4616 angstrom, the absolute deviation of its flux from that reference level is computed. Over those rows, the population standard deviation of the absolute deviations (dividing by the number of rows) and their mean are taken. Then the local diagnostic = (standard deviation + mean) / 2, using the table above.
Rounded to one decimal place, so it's 0.4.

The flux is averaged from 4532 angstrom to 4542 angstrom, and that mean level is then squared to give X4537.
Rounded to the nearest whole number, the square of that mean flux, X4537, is 50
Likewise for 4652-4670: 26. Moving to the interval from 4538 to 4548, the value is 42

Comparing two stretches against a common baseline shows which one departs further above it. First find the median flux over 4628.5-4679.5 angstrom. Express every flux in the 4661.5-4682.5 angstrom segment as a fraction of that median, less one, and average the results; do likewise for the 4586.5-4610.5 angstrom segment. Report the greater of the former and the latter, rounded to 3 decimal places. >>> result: 0.042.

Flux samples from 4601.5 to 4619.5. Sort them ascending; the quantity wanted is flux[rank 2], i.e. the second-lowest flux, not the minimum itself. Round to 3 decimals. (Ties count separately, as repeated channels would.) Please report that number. 5.190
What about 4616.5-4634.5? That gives 5.257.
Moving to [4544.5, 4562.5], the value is 5.597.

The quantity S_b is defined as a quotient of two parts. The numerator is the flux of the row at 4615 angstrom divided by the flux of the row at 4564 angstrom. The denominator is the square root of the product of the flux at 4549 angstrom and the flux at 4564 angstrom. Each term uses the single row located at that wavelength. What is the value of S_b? 0.169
